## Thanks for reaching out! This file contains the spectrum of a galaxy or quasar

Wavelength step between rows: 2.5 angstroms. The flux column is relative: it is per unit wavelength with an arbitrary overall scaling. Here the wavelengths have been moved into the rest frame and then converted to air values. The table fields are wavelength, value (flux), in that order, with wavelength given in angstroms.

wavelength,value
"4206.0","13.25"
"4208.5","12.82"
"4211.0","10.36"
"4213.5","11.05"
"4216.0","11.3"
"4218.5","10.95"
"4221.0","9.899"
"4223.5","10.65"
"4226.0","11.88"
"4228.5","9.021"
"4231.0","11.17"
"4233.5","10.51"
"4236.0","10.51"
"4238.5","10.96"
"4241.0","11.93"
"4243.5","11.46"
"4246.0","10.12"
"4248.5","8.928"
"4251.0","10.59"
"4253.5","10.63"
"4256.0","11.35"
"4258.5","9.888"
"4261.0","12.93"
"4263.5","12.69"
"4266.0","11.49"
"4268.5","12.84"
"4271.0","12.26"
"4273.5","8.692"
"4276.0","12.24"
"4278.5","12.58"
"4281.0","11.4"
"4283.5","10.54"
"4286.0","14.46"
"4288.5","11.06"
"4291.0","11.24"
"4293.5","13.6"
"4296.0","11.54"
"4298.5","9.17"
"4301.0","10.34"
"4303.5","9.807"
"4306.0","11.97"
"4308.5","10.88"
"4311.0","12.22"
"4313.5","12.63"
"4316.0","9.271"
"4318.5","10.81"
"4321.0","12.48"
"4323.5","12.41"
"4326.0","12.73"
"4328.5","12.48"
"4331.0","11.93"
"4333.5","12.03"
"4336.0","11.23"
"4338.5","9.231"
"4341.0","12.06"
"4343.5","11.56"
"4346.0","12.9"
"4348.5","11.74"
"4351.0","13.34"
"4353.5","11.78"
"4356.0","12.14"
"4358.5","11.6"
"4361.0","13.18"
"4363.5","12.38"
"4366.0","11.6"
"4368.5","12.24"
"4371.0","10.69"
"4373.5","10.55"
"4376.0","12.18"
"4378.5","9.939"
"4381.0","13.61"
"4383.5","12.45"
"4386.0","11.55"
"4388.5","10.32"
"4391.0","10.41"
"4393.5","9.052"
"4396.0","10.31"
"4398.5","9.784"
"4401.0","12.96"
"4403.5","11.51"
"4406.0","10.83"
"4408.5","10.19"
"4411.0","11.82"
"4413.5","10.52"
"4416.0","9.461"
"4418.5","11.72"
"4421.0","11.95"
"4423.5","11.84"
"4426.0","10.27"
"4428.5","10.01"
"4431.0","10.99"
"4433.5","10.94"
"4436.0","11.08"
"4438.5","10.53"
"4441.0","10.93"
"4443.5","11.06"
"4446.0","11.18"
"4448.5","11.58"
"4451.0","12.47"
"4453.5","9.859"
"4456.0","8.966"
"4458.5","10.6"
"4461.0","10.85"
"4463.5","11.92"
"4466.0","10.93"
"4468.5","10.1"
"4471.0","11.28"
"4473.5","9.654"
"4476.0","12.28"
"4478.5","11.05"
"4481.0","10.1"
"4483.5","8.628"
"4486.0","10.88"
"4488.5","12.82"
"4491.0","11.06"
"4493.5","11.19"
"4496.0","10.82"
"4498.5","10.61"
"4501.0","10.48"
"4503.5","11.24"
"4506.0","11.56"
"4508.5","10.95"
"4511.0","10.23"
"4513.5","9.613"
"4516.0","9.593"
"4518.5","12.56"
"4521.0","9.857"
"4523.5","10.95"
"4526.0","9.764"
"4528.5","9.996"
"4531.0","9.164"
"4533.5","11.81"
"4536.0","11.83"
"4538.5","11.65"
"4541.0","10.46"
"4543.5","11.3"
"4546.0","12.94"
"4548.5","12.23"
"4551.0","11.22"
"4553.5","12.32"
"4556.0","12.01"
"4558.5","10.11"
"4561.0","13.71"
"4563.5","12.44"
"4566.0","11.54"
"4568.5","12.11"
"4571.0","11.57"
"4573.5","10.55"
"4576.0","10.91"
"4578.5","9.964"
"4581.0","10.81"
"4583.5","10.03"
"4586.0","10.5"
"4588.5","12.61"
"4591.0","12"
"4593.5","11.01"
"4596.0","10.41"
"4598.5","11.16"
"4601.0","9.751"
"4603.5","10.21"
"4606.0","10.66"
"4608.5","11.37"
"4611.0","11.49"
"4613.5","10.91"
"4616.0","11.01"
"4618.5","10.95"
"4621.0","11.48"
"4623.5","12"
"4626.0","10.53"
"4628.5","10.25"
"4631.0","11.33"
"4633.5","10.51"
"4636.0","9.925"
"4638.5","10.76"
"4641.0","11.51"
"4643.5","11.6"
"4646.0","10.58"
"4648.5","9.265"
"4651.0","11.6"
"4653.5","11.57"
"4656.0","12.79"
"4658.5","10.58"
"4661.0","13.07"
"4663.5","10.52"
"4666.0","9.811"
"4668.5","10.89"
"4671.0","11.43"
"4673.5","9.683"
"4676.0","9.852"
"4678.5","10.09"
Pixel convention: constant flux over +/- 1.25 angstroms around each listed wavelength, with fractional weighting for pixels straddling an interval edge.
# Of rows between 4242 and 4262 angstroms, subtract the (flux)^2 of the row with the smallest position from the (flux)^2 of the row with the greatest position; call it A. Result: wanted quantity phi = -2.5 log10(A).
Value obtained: -3.9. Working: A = 36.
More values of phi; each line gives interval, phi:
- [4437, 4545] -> -3.1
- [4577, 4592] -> -4.1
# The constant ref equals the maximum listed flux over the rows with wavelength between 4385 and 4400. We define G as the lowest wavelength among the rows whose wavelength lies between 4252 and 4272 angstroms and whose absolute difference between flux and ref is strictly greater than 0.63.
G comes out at 4253.5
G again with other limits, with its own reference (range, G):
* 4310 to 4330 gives 4311.0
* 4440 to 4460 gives 4451.0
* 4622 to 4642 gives 4626.0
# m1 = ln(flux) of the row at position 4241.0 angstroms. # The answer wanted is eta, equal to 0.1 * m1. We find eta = 0.248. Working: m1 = 2.48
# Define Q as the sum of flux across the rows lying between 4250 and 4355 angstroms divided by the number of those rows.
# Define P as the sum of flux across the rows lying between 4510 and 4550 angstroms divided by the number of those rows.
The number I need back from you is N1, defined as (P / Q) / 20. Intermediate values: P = 10.9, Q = 11.6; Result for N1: 0.047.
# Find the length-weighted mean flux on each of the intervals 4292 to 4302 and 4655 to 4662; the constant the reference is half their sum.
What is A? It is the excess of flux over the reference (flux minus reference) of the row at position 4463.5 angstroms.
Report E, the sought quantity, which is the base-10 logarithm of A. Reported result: -0.55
